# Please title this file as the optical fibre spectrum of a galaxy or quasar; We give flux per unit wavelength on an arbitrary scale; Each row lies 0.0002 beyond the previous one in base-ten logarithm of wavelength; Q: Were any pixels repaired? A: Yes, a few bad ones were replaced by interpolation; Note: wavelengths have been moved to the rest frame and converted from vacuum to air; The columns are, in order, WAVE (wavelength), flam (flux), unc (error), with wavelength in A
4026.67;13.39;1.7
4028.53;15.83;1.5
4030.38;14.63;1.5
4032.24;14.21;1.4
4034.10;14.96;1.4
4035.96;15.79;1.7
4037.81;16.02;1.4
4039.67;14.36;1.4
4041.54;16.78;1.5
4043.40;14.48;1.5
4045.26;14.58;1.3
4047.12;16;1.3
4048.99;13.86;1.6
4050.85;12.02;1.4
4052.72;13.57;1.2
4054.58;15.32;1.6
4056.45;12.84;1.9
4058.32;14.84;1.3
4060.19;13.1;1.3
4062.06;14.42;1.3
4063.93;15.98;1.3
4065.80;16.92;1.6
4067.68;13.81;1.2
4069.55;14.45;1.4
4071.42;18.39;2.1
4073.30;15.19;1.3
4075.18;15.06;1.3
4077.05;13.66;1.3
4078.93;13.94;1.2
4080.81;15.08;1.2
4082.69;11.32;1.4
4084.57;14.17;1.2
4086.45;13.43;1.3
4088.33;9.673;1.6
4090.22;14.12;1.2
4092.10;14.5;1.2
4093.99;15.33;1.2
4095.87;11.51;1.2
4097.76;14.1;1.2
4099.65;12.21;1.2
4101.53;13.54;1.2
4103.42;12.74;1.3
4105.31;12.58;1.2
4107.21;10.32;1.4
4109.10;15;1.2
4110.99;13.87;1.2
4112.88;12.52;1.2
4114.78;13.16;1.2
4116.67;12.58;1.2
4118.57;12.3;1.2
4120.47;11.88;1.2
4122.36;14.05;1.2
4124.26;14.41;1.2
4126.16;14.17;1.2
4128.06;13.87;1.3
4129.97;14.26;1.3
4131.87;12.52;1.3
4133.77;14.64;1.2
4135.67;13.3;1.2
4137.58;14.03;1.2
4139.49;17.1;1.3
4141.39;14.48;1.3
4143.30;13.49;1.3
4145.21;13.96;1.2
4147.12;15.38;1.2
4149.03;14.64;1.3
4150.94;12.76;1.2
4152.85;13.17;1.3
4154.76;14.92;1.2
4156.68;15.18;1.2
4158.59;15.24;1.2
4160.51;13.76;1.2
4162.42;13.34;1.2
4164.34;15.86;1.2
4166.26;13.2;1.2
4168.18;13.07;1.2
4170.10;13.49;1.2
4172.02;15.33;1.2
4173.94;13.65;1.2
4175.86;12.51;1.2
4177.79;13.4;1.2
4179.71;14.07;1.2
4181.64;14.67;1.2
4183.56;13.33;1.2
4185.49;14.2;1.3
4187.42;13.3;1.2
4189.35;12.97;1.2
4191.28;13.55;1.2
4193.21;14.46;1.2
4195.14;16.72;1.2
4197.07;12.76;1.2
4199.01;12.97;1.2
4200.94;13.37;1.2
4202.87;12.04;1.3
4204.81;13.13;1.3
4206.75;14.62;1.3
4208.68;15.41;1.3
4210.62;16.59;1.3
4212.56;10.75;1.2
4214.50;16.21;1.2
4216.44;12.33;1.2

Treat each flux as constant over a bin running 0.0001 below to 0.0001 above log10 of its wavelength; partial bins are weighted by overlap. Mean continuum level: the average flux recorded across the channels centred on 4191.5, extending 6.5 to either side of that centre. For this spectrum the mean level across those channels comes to 14.0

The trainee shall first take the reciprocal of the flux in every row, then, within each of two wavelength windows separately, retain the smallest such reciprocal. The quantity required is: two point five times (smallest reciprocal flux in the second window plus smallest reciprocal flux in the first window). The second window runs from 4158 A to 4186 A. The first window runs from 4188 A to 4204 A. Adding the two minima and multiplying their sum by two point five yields 0.307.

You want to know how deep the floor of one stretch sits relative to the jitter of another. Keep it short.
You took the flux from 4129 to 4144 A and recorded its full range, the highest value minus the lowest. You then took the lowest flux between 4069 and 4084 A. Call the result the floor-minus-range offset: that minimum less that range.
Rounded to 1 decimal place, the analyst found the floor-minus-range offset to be 6.7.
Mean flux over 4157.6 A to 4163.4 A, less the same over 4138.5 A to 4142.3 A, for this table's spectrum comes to -1.7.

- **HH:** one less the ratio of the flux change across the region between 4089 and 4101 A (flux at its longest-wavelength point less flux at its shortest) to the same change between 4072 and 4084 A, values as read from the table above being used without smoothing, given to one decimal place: 0.5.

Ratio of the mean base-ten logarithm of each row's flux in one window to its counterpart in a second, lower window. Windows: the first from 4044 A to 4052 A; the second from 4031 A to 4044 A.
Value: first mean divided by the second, 0.971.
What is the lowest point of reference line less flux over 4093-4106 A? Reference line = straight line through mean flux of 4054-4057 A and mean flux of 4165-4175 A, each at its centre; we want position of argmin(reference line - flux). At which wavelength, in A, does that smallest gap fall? 4093.99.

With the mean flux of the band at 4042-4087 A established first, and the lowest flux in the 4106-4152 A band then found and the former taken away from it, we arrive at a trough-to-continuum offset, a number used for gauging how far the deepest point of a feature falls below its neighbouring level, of -4.1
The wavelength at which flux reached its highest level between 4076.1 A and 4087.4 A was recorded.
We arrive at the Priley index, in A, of 4080.81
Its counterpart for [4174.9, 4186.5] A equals 4181.64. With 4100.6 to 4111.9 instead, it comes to 4109.10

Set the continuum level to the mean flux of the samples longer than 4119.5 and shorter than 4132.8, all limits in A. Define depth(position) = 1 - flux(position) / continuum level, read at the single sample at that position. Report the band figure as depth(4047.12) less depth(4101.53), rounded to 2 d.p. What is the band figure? -0.18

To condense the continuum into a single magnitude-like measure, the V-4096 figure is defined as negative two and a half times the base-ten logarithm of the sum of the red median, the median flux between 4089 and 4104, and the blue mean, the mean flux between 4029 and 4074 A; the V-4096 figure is -3.64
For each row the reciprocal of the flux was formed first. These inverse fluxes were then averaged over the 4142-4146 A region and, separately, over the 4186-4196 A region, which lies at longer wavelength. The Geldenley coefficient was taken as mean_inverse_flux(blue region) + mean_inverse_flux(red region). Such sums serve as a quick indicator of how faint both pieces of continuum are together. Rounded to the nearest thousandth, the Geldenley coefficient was 0.144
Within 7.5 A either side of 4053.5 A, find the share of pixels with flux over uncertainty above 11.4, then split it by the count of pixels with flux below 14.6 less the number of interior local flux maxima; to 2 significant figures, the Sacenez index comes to 0.083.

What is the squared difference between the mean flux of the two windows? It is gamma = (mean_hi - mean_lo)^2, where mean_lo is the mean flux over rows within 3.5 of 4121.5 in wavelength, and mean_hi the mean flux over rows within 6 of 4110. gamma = 0.1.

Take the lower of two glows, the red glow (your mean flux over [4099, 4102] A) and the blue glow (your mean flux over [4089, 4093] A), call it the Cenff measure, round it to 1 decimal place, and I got 12.9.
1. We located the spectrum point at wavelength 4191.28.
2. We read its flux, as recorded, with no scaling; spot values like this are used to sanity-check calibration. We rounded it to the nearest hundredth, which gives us 13.55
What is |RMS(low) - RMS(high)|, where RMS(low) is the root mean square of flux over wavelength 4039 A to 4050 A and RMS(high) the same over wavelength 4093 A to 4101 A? 1.7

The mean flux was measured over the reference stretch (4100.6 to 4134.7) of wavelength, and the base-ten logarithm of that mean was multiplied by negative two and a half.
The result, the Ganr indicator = -2.805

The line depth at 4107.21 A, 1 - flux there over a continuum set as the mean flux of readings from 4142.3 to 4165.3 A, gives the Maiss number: 0.28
